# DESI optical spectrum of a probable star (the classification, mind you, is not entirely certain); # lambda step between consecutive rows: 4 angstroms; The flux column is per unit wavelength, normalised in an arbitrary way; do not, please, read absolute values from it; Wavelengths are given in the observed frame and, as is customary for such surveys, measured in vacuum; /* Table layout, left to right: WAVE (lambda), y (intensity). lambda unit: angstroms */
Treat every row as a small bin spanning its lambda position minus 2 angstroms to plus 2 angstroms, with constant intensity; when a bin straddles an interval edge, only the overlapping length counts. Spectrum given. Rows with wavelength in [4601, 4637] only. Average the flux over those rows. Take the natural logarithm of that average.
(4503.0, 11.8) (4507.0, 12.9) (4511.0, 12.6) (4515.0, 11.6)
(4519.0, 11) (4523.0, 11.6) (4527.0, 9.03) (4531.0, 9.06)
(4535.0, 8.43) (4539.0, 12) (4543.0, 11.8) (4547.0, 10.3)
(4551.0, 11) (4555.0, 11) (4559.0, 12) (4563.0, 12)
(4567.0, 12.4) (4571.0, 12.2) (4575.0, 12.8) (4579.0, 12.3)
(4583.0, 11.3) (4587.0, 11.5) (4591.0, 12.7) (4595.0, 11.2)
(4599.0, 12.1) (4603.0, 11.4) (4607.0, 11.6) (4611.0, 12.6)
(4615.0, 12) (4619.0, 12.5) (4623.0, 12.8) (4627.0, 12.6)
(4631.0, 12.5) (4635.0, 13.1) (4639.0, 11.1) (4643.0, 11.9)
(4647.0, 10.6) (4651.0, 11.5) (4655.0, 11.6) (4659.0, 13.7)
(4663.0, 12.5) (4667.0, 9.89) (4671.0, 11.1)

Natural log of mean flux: 2.51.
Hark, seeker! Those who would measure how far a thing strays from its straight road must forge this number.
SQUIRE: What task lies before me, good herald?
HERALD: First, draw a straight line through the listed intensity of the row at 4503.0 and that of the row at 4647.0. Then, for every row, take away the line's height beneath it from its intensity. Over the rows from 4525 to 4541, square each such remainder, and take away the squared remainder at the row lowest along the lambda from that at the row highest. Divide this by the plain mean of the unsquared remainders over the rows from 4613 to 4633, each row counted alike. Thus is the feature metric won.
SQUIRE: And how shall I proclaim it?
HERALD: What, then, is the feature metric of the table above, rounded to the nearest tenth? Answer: -3.8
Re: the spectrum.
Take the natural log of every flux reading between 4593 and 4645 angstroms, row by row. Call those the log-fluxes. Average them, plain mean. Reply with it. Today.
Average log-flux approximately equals 2.49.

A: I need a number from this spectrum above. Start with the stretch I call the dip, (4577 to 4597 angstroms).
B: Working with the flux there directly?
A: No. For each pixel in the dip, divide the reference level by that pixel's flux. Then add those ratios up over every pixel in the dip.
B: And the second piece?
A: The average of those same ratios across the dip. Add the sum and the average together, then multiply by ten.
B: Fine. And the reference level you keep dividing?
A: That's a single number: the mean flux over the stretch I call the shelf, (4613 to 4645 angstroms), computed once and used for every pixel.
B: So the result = 63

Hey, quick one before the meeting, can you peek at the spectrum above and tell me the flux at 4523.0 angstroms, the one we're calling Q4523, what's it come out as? 11.6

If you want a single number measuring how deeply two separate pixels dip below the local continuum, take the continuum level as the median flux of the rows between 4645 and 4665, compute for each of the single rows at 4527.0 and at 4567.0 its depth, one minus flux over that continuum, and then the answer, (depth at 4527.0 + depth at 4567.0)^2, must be 0.023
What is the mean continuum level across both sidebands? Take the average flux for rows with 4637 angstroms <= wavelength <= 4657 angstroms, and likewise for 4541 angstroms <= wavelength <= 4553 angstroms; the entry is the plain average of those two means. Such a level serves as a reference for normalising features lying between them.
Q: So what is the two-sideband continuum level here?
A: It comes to 11.2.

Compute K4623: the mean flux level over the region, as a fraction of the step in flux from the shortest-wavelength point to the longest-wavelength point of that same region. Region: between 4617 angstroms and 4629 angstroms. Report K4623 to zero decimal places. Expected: 126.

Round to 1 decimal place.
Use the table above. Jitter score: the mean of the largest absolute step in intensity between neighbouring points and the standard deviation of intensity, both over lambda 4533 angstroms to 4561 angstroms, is 2.4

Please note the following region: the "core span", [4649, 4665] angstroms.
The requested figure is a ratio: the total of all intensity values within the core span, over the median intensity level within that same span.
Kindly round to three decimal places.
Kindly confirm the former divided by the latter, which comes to 4.091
